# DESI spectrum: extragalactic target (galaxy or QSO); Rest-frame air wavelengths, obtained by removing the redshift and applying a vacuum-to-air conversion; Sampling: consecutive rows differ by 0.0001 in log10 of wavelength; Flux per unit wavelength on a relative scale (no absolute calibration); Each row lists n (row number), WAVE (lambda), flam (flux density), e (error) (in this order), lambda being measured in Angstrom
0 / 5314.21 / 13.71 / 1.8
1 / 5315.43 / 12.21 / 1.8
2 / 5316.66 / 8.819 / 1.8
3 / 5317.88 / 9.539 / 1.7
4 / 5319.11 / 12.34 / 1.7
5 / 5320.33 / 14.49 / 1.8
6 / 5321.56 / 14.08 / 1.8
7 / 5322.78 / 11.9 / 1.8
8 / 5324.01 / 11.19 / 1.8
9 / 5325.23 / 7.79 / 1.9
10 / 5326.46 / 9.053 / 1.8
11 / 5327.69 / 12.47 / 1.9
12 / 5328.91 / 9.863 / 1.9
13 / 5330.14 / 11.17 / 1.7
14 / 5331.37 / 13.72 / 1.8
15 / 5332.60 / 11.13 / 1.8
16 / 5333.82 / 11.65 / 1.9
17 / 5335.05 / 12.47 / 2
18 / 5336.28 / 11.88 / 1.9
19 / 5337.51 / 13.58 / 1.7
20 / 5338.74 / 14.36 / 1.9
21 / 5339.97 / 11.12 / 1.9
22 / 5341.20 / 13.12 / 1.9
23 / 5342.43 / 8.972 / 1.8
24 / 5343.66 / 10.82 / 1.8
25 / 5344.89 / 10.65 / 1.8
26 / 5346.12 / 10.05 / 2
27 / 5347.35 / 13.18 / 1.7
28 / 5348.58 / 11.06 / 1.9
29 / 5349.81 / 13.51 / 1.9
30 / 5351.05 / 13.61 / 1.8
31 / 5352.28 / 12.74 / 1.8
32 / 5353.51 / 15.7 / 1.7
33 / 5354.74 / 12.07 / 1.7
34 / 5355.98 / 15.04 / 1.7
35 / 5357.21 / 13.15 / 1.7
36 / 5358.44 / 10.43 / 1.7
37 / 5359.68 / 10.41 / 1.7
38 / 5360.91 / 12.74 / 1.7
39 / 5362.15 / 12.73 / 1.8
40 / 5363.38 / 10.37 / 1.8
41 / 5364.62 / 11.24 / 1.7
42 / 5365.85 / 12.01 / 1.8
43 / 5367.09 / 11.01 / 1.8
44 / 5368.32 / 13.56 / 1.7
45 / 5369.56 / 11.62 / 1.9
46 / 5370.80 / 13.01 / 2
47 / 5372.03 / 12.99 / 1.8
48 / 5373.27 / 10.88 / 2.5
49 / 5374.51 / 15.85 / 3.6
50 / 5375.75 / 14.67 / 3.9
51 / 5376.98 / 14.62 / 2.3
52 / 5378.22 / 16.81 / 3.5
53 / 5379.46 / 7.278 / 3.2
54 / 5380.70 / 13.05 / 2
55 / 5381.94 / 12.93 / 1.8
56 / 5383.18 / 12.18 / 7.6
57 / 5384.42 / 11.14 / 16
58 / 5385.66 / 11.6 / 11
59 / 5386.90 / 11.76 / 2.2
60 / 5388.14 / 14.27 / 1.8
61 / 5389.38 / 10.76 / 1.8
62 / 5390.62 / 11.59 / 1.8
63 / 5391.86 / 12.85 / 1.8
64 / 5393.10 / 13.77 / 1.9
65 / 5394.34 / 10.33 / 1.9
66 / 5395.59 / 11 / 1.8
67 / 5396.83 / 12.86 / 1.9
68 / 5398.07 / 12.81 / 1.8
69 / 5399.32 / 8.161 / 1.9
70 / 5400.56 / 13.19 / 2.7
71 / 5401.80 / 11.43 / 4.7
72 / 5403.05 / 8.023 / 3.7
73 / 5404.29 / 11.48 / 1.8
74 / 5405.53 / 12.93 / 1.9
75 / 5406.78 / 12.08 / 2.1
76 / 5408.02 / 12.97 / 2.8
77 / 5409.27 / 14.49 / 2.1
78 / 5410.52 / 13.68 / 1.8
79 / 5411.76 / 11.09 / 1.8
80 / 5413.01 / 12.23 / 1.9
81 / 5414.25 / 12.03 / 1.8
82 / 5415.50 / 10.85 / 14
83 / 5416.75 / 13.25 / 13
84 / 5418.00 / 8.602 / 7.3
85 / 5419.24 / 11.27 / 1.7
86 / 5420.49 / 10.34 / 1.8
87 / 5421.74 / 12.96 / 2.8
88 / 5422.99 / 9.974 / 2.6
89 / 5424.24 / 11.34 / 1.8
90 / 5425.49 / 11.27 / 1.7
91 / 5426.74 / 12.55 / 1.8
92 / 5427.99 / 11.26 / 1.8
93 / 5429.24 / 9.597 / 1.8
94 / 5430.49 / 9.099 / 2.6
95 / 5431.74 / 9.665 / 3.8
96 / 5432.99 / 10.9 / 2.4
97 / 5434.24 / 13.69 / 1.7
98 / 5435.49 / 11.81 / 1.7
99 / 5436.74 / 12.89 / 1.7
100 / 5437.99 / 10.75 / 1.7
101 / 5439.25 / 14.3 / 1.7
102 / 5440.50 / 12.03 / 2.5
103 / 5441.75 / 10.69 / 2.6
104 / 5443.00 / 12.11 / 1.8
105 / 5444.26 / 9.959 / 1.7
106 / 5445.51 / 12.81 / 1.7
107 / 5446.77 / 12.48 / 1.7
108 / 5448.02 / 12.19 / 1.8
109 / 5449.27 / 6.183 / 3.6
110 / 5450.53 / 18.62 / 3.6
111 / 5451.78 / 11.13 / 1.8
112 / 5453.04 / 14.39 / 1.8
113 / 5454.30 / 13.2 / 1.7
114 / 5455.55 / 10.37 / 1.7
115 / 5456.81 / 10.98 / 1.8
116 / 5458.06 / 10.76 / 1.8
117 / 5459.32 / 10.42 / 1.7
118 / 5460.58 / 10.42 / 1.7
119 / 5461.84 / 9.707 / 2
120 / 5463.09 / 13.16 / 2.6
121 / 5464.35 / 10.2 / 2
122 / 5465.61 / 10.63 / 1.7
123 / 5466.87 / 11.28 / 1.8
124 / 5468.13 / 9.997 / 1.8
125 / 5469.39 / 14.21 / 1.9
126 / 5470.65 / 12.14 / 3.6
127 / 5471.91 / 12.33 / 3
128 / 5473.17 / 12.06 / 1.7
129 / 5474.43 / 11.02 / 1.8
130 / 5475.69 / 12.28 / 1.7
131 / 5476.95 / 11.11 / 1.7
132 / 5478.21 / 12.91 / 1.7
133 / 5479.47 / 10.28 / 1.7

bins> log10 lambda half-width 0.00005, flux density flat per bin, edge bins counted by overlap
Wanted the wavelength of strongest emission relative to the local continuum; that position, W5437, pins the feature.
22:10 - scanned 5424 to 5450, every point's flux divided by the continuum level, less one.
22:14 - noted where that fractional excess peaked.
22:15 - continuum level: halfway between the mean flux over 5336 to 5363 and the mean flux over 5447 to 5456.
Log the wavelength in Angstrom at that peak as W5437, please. 5439.25 Angstrom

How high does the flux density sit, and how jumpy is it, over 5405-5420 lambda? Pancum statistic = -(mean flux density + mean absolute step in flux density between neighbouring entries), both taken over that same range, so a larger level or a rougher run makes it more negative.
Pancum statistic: -13.8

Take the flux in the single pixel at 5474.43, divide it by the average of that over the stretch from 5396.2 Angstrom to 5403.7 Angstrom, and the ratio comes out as 0.99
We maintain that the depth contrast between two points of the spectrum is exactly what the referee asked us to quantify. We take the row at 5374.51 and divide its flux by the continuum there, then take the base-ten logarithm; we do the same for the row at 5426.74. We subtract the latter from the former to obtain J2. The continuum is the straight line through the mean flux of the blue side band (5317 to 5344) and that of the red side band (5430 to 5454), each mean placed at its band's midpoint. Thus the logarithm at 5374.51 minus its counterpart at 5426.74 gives 0.11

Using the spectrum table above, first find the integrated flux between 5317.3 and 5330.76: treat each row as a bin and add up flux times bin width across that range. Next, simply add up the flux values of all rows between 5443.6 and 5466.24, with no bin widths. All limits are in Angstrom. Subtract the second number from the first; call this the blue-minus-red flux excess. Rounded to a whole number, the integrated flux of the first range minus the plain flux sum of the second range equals -56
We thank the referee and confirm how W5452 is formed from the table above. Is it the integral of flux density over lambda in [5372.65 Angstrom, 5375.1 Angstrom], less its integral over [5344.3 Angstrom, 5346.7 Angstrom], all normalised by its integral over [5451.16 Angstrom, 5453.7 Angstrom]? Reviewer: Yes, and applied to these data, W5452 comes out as 0.24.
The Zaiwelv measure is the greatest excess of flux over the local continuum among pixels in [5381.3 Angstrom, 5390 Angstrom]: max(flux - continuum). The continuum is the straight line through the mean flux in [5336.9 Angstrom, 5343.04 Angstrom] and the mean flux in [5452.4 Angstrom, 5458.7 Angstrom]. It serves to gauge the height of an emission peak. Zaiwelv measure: 2.2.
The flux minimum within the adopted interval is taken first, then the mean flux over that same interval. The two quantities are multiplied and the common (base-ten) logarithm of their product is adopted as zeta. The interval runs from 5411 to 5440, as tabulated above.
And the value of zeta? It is 1.99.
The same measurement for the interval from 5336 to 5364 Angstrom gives 2.04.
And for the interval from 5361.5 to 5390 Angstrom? 1.96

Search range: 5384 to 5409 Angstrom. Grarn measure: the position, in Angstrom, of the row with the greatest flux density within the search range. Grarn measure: 5388.14 Angstrom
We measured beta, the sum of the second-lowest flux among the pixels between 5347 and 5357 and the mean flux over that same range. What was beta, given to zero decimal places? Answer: 25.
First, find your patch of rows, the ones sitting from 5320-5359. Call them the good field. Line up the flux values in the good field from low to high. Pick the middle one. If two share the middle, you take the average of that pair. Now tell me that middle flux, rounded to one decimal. 12.0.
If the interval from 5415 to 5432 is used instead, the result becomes 11.1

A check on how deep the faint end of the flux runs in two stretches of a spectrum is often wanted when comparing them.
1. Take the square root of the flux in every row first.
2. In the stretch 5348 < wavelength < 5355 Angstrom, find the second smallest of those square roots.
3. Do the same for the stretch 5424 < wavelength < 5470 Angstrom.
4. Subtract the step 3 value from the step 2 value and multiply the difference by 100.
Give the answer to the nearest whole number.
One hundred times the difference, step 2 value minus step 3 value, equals 46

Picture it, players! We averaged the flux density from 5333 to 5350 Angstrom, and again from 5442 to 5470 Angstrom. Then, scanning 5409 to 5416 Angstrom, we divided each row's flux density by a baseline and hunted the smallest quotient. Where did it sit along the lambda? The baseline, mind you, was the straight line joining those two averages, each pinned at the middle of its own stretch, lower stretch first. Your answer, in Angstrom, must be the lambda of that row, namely 5415.50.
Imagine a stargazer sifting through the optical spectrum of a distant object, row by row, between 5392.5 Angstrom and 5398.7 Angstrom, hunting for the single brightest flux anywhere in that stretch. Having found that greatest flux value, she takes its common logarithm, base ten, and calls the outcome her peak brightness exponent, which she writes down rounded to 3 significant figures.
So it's 1.14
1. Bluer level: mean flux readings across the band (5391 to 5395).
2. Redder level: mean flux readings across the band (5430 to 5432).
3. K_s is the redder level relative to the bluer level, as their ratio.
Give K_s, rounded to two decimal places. 0.76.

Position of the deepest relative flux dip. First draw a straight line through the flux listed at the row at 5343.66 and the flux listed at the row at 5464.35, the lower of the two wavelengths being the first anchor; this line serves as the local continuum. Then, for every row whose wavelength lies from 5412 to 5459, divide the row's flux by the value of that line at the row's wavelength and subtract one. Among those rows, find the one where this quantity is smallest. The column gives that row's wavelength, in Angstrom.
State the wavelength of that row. 5449.27 Angstrom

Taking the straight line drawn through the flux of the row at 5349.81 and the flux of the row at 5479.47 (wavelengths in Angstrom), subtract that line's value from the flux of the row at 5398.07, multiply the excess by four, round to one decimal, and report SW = 2.0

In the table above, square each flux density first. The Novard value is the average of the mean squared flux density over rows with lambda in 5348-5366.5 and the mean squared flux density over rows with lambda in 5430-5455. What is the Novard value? 153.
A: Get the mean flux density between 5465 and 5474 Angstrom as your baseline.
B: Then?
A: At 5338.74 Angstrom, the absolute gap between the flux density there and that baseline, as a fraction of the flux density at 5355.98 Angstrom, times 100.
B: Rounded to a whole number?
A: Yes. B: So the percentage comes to 17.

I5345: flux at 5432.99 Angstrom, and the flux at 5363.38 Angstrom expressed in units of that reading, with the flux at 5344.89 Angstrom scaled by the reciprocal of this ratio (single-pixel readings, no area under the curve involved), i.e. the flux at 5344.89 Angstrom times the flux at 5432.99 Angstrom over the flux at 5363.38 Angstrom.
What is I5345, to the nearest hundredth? 11.19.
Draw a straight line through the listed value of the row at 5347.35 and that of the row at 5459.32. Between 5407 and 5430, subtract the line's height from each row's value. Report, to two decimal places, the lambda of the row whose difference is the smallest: 5418.00 Angstrom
